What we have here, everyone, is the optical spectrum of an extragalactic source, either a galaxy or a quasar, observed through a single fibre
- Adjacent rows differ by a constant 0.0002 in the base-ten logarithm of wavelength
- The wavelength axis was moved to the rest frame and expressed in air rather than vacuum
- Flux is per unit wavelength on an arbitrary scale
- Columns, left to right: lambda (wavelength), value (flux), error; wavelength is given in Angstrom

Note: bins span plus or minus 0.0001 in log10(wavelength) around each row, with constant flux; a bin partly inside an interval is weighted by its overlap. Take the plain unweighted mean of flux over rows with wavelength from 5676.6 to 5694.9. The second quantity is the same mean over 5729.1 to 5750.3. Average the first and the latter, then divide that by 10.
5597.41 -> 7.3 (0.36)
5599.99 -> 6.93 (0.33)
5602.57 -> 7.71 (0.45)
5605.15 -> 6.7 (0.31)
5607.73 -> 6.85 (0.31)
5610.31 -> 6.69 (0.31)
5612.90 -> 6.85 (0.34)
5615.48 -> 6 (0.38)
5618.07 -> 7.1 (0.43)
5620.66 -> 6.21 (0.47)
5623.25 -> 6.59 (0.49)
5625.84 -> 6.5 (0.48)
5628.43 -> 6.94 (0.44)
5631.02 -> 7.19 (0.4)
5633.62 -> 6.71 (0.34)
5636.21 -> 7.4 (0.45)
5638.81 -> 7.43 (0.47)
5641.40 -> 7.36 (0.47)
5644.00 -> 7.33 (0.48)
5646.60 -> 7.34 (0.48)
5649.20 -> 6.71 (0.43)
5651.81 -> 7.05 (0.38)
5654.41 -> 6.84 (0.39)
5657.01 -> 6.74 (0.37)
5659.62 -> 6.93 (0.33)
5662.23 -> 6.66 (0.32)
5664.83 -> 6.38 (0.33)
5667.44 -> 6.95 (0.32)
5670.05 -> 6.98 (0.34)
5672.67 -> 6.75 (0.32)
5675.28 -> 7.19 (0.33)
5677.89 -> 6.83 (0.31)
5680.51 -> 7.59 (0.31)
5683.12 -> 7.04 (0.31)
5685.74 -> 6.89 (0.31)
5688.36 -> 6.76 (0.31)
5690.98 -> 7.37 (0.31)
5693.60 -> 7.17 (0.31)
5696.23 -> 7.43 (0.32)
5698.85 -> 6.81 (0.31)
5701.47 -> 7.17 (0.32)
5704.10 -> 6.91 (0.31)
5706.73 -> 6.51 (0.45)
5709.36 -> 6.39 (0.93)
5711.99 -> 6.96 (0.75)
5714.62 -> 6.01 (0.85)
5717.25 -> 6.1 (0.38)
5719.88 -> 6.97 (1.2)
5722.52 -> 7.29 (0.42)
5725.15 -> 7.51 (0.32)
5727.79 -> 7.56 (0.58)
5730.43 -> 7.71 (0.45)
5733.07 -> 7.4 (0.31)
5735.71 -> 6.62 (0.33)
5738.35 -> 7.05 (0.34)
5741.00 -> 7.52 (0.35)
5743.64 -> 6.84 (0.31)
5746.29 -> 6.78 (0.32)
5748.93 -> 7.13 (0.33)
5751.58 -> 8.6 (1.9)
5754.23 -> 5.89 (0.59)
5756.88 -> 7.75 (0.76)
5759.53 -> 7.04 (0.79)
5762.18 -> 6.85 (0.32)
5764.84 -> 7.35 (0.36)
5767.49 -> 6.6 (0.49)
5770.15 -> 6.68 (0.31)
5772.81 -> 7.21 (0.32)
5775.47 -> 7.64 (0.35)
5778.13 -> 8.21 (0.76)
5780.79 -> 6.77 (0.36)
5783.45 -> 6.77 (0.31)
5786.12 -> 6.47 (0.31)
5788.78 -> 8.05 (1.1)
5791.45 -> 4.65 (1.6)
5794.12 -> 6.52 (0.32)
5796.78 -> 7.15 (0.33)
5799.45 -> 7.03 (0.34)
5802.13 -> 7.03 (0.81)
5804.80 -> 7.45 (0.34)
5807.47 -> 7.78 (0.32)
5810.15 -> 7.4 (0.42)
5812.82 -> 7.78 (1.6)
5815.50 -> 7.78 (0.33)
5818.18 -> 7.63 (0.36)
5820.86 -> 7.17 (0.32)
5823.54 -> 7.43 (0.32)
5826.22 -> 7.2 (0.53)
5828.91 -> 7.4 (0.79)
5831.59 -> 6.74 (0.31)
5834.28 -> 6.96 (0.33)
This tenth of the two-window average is 0.711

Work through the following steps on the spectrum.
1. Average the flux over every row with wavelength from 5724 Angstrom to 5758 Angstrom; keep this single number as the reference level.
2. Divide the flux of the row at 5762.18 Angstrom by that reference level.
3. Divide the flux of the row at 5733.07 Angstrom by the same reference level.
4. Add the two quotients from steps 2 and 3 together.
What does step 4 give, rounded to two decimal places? 1.96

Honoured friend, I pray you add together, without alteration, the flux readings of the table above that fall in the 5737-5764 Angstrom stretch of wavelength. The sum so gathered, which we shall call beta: 71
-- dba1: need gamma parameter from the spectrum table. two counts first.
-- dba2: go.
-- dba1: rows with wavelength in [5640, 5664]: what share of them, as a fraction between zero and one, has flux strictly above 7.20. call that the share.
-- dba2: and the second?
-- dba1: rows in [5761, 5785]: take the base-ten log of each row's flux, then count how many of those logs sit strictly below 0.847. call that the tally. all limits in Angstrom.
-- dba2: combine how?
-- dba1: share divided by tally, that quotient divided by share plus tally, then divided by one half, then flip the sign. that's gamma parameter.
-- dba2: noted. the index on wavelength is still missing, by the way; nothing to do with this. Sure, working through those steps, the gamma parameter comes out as -0.025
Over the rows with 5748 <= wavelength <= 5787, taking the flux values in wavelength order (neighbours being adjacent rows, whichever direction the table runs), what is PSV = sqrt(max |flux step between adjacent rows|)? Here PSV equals 1.6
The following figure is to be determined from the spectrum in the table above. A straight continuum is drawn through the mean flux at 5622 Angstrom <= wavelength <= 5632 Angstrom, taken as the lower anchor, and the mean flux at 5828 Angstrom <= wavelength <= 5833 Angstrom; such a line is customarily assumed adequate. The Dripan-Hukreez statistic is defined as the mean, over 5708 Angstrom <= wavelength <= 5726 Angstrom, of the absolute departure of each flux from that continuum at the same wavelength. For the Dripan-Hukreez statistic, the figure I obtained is 0.47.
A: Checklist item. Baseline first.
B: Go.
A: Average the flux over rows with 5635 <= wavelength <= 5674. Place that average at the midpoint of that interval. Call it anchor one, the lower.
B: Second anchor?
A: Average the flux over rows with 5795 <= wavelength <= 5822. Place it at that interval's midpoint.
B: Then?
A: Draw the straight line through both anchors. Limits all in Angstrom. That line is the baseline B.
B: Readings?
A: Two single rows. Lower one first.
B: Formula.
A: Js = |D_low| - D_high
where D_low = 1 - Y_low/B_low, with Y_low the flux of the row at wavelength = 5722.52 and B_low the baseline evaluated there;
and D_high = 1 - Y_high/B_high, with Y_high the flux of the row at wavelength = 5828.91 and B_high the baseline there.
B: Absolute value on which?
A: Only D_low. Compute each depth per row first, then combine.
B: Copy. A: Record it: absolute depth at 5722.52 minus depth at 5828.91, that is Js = 0.01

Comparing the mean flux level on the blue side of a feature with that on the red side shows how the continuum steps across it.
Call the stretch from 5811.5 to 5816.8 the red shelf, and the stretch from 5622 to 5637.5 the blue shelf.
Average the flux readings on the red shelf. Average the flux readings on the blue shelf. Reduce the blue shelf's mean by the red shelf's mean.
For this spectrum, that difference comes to -0.89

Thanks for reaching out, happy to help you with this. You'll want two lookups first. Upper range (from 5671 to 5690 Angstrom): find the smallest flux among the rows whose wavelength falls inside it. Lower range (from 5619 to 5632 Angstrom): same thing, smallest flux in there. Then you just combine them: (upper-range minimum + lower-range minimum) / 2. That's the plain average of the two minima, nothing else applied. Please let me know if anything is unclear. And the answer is 6.48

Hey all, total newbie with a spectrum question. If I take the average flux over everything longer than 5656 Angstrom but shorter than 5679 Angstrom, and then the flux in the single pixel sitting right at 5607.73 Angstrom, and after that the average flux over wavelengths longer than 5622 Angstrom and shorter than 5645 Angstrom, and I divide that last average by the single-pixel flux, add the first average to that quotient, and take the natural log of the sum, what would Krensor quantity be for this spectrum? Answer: 2.061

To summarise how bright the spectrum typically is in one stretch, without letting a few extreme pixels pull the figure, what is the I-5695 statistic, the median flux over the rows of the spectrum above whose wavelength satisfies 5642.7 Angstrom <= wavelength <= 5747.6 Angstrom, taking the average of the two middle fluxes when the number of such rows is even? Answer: 6.955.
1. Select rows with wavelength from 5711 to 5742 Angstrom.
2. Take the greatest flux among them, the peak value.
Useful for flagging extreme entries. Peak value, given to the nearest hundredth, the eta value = 7.71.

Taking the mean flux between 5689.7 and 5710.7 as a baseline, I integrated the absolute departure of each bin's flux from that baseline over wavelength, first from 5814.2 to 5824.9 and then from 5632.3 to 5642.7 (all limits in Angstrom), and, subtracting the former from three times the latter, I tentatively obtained 6.3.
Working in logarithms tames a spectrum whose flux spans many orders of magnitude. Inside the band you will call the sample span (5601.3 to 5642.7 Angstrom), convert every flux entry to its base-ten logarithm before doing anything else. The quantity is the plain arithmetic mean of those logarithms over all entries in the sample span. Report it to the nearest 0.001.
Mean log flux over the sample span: 0.837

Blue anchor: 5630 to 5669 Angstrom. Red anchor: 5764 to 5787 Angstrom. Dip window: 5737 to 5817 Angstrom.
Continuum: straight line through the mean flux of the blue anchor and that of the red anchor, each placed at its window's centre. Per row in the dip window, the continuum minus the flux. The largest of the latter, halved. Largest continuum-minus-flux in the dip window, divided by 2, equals 1.2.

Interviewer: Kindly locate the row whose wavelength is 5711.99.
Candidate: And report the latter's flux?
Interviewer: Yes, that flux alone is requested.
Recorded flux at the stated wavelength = 6.96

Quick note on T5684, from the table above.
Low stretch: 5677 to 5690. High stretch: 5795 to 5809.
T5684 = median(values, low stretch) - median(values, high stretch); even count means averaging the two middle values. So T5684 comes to -0.26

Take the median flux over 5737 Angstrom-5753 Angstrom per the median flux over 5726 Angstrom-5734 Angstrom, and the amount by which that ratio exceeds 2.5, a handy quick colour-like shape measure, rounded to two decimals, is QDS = -1.56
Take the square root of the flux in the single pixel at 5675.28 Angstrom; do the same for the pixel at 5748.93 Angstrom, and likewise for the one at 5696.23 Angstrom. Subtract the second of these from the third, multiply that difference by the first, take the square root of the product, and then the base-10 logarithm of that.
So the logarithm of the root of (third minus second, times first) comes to -0.41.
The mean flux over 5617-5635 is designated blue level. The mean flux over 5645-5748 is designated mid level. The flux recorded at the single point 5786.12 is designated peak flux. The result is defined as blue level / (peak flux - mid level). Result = -14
